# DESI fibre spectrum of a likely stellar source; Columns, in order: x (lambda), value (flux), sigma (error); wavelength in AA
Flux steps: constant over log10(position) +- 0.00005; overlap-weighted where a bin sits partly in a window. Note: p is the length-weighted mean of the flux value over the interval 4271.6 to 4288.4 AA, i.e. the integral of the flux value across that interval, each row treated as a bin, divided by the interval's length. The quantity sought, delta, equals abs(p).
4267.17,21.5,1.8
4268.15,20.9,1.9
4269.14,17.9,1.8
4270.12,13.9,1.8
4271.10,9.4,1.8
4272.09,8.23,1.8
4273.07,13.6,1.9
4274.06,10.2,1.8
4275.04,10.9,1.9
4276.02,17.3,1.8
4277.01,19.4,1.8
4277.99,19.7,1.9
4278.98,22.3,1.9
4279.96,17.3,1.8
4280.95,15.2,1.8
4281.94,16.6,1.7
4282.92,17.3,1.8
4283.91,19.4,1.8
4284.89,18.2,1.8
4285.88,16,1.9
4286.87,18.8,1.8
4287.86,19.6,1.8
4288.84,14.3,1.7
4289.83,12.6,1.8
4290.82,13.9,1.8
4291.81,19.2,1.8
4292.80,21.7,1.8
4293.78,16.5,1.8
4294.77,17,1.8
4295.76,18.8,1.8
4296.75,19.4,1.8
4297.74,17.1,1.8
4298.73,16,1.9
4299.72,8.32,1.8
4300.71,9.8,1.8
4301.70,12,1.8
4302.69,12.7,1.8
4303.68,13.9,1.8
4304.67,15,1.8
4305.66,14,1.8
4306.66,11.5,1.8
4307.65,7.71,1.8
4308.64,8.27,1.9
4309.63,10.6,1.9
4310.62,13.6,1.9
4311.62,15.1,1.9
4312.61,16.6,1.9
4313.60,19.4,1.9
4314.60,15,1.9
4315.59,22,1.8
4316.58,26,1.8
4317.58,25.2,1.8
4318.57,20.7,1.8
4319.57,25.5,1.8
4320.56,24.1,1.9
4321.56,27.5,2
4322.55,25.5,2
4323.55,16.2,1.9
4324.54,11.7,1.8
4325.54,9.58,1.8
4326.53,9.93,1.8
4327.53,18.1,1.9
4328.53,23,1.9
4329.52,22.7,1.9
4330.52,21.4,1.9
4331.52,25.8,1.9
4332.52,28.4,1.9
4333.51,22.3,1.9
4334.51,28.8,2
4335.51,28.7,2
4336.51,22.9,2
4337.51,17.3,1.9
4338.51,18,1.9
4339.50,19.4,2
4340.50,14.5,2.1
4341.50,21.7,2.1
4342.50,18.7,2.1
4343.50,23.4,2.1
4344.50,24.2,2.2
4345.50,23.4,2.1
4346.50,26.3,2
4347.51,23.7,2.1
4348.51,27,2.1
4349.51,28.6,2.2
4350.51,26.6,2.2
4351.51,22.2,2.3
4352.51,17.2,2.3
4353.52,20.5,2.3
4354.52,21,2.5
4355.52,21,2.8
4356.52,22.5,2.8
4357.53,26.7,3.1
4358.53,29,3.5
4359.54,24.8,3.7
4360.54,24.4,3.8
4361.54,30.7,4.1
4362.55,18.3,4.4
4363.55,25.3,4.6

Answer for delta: 16.5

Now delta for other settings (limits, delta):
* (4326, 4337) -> 22.9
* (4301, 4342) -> 18.6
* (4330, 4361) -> 23.2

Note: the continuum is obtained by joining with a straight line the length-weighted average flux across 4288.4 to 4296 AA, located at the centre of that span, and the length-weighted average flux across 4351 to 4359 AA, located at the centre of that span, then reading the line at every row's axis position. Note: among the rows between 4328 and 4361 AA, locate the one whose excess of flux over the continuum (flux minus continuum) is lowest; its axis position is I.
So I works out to 4340.50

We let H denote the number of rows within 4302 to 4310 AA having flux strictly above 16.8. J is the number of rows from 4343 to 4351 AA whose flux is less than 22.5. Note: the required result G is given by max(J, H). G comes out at 0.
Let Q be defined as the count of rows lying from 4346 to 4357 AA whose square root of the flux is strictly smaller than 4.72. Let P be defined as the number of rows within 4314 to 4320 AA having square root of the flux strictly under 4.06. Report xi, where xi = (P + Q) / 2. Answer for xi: 3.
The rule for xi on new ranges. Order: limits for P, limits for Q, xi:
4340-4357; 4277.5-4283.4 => 3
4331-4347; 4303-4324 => 8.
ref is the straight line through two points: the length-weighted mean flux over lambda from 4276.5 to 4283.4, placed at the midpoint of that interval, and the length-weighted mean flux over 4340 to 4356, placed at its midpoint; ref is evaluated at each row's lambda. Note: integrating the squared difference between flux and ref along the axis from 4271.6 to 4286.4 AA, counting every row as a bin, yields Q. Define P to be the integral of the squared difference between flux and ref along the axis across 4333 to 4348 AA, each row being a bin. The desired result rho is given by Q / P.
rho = 1.1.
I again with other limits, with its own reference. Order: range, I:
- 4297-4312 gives 4307.65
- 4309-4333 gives 4325.54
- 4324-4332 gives 4325.54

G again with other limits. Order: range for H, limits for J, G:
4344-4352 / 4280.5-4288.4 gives 8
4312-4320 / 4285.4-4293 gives 8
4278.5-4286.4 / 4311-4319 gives 6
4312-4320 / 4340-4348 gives 6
